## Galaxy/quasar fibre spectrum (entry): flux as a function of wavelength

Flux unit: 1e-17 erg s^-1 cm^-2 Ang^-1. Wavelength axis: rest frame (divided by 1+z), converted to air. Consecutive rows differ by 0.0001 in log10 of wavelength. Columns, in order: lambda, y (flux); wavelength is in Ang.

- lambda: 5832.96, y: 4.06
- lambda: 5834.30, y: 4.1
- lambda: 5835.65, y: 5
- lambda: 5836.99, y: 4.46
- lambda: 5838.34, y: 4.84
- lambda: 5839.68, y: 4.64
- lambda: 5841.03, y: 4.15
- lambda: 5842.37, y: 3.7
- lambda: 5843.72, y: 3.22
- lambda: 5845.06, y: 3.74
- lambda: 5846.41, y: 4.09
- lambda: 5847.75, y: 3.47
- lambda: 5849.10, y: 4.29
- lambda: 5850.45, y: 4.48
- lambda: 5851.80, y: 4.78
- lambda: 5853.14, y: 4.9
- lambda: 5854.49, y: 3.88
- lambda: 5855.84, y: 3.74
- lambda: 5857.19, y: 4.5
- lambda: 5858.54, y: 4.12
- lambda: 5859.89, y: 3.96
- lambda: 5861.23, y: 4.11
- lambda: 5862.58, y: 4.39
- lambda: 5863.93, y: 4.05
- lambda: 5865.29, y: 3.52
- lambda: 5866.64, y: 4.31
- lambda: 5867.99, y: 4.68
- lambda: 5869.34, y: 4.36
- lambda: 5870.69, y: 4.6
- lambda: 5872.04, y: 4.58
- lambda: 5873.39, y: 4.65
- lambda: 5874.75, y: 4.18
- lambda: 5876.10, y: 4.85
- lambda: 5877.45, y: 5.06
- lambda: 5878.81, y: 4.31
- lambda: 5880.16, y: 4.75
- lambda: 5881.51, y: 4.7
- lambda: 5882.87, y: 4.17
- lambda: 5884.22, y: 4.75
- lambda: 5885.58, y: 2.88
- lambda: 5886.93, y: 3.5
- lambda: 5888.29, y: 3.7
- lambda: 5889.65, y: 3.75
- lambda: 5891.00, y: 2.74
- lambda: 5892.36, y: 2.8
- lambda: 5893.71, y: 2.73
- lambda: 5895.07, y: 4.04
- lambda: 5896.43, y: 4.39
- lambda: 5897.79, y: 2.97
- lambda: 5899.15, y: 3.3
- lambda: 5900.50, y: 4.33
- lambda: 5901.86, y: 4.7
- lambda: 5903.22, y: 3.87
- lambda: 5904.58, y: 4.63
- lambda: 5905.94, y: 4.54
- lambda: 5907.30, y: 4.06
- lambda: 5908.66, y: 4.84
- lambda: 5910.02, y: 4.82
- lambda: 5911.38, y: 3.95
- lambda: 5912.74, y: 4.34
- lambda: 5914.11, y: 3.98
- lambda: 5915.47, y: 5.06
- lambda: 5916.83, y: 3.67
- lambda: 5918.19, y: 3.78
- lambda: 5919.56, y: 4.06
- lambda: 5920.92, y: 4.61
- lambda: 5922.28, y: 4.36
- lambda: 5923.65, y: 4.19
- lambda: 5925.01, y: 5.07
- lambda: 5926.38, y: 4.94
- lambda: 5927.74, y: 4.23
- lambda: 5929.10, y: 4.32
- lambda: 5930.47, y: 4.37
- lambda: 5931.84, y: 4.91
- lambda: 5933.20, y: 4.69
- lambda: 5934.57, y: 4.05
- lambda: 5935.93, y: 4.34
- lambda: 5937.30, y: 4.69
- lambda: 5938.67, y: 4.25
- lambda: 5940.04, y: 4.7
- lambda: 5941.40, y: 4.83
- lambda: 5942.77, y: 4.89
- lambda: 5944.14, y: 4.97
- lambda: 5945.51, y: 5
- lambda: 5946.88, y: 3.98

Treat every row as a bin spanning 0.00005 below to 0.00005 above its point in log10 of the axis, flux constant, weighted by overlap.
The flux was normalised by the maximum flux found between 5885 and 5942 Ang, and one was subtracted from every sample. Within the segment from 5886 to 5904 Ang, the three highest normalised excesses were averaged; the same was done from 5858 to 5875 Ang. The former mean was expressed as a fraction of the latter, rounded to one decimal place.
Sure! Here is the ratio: 1.4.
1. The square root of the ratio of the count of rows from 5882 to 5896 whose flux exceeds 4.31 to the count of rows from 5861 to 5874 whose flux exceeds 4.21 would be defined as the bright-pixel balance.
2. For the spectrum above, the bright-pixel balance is 0.38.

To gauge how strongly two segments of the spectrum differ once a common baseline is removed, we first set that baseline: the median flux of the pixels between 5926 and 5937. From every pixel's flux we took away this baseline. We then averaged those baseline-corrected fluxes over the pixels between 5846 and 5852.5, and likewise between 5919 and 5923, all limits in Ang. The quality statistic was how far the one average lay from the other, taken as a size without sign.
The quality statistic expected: 0.12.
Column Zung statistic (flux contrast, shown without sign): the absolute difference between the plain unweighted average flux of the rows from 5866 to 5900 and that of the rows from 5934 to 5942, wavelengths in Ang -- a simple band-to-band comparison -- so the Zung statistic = 0.45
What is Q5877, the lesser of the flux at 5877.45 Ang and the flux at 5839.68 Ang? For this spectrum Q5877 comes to 4.6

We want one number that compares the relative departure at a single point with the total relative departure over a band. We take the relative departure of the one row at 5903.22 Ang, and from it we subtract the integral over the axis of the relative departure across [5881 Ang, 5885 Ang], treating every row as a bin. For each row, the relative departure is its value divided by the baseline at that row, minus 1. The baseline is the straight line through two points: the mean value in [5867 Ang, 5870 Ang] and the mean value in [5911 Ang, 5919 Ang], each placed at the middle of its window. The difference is -0.2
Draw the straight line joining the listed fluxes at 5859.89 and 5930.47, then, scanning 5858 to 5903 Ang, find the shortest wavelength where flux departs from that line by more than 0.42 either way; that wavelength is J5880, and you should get 5865.29 Ang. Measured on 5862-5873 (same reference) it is 5865.29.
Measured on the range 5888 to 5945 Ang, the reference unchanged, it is 5888.29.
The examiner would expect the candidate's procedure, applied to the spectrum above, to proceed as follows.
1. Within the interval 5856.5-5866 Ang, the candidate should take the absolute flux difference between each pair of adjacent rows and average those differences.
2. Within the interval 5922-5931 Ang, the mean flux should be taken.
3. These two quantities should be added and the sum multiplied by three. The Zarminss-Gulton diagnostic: 14.4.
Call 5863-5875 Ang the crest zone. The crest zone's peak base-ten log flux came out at 0.670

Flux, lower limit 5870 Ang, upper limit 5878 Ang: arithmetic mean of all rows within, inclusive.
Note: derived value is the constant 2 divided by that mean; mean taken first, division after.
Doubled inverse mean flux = 0.430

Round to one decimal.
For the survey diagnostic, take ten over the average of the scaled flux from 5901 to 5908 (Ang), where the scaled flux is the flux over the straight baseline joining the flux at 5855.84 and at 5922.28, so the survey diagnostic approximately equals 9.6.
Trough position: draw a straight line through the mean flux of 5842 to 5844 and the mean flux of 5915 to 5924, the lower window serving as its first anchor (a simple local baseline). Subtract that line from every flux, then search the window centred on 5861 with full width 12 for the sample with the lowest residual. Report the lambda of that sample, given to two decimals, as 5865.29 Ang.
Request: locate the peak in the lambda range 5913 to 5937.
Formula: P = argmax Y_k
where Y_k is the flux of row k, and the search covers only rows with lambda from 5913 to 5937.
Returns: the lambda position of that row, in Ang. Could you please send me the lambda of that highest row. 5925.01 Ang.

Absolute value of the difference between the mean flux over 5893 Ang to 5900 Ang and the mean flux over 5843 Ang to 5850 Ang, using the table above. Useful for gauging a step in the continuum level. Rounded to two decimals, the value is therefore 0.28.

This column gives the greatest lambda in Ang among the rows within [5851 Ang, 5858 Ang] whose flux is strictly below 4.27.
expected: 5855.84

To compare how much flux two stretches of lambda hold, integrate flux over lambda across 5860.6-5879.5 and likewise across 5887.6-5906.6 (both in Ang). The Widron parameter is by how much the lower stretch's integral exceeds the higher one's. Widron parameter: 12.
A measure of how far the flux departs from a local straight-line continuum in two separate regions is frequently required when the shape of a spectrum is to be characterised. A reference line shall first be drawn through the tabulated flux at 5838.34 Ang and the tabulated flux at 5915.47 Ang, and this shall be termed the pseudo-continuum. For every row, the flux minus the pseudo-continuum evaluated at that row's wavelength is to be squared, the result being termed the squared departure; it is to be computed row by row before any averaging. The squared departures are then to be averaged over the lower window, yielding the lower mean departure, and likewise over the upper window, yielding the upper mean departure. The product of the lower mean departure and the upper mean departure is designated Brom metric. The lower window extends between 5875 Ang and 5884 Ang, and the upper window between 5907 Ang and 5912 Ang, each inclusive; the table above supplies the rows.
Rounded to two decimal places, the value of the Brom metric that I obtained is 0.11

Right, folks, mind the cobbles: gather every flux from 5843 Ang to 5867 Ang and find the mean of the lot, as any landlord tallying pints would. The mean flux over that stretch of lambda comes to 4.1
